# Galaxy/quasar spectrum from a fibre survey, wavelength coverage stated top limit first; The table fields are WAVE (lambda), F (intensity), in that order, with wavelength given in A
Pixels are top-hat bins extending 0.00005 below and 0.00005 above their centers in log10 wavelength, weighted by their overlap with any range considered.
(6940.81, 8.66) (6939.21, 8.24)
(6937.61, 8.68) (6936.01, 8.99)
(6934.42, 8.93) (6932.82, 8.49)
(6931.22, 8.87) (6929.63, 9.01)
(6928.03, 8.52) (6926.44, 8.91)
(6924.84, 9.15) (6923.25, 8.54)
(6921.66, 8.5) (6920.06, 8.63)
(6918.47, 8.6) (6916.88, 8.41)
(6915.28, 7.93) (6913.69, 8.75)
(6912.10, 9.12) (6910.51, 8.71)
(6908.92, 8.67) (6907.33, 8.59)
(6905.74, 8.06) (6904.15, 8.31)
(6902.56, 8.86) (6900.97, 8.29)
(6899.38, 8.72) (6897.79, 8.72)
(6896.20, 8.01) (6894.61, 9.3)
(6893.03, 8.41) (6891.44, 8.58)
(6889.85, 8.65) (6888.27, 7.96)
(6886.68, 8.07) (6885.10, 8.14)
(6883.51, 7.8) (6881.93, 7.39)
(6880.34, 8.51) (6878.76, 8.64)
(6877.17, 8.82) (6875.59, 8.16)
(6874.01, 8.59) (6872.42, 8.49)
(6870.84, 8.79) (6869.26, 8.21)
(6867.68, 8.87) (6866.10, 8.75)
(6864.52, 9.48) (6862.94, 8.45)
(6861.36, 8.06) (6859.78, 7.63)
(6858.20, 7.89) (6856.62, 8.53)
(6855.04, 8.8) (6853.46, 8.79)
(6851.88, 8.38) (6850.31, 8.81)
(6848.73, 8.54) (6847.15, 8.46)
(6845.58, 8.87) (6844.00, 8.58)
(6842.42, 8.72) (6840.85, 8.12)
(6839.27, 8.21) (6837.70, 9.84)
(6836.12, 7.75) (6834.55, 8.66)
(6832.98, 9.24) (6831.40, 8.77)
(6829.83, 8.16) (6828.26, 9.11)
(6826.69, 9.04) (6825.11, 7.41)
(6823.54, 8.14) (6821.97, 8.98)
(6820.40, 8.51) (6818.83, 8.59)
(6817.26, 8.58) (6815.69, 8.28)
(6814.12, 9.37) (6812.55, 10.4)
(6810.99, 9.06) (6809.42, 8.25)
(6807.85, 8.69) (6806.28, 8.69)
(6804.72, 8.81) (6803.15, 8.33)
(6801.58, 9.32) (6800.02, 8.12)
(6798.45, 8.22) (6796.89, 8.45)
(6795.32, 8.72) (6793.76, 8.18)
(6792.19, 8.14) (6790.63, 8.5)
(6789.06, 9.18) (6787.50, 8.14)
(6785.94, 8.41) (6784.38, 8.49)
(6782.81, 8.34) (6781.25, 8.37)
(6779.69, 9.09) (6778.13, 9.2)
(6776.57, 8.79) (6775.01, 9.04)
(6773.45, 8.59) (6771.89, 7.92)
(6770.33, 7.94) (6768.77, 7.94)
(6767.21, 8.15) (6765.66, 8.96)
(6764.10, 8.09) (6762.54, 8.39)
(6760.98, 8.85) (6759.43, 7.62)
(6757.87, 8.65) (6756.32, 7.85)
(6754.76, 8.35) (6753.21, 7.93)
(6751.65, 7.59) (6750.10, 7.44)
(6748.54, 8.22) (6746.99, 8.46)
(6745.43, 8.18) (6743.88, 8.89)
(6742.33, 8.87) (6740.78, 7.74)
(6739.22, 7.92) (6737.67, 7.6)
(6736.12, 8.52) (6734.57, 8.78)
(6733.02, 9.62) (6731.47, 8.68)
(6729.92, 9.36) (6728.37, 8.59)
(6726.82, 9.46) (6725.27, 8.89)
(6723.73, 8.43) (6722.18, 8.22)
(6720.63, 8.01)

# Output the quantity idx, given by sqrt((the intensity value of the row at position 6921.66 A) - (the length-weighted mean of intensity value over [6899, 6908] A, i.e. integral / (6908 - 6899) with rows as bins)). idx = 0.21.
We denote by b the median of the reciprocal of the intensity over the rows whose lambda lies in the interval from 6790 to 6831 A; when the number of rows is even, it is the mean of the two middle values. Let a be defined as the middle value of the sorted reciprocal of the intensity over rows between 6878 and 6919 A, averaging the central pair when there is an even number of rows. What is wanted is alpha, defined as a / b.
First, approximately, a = 0.117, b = 0.117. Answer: 1.00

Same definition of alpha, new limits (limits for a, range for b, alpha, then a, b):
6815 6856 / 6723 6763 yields 0.98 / 0.116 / 0.118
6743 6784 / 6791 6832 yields 1.03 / 0.120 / 0.116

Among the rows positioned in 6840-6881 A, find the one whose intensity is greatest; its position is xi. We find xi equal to 6864.52 A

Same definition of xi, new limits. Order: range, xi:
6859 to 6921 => 6864.52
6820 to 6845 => 6837.70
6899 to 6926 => 6924.84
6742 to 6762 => 6743.88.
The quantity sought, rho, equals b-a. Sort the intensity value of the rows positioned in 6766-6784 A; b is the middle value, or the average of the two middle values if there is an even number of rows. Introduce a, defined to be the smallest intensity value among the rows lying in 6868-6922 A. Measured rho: 0.98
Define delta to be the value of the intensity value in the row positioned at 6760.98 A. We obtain 8.85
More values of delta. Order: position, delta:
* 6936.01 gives 8.99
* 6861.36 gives 8.06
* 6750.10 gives 7.44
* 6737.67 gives 7.6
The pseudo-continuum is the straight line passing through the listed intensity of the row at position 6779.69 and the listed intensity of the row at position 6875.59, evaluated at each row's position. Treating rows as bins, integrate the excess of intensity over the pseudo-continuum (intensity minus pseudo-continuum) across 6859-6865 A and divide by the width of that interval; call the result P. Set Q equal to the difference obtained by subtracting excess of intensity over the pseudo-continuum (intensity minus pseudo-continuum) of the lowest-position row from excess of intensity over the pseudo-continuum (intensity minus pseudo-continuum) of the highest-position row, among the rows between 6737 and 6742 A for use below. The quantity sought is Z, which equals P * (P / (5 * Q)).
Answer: 0.00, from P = 0.1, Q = 0.2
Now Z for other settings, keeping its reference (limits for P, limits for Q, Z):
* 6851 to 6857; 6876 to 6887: -0.02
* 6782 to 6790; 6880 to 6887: -0.14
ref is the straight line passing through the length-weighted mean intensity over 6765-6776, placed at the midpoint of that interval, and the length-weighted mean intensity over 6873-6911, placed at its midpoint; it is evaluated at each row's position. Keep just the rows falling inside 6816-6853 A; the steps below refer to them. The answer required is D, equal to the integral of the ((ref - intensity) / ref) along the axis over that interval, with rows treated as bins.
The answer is -0.9 A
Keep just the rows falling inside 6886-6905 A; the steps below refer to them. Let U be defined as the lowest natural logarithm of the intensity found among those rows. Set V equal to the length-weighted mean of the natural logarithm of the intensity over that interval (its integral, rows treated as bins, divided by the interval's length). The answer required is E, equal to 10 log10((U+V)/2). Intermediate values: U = 2.07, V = 2.14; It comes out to 3.23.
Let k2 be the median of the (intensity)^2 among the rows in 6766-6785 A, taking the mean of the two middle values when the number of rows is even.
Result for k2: 71.1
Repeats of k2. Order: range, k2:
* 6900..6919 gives 73.9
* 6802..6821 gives 74.7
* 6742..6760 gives 67.2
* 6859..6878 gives 72.9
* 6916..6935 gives 74.2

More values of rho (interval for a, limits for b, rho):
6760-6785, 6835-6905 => 0.60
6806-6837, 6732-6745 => 1.24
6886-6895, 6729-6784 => 0.41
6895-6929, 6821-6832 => 0.84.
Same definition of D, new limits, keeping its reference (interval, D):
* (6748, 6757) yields 0.5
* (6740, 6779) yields 0.3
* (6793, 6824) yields -1.1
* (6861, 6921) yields -0.6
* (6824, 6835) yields -0.3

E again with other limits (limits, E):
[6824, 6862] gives 3.16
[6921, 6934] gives 3.33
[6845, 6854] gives 3.31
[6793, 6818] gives 3.28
